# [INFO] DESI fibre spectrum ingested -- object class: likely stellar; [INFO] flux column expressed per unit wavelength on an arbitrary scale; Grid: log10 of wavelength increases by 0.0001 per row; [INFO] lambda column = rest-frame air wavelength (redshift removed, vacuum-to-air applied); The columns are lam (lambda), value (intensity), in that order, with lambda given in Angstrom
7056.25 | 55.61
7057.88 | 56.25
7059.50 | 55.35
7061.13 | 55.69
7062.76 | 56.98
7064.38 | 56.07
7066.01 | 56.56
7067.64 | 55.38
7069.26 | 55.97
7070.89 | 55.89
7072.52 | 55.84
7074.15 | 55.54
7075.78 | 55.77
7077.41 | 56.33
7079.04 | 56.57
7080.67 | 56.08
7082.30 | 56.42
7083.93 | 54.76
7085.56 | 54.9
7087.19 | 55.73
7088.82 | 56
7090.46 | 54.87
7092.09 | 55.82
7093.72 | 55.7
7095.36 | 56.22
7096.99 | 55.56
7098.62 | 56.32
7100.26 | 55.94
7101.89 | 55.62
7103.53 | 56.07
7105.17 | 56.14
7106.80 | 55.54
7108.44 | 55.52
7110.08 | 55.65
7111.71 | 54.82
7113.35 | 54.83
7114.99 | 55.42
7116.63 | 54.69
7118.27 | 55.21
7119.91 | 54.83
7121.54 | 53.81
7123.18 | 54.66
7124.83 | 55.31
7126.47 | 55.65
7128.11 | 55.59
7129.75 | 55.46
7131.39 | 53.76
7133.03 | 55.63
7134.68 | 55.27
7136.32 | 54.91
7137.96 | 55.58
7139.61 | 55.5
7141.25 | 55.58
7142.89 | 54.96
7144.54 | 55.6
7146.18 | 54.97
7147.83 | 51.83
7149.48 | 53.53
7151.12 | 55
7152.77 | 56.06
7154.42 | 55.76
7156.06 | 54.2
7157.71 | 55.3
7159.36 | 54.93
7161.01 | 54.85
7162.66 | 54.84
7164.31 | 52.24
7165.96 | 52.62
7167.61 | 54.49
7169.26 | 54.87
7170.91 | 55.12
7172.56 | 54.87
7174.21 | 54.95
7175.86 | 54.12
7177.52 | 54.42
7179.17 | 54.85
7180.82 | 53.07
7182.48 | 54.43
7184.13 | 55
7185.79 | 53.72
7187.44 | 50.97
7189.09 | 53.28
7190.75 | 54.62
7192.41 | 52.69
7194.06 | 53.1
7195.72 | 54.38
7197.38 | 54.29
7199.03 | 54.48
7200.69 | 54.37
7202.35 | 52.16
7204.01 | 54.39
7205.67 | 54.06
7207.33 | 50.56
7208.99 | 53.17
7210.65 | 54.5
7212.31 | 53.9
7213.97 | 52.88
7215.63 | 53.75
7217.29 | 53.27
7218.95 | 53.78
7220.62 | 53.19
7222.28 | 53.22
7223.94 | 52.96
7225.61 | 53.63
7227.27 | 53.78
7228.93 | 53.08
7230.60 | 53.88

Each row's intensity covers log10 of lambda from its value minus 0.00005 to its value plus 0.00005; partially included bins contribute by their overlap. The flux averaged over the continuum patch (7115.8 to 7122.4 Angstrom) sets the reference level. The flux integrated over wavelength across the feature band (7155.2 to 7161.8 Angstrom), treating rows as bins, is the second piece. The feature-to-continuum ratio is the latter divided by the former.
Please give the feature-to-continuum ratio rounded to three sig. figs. 6.62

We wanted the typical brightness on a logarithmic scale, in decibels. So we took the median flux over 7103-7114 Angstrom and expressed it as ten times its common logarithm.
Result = 17.4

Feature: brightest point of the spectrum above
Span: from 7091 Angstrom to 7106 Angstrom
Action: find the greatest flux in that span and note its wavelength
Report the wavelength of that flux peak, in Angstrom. 7098.62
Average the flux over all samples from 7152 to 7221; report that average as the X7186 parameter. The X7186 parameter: 54.0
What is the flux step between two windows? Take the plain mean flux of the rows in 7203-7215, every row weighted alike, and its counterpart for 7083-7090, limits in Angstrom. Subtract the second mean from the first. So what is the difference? -2.0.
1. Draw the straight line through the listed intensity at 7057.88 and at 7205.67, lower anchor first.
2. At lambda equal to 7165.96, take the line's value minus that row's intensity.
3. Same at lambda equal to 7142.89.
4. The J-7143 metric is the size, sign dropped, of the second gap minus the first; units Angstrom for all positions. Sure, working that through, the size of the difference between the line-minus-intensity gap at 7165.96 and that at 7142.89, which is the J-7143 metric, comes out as 2.0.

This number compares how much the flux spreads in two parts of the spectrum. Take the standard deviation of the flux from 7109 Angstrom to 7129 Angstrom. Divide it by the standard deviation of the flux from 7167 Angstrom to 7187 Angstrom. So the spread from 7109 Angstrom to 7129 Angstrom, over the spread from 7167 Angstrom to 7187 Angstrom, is 0.89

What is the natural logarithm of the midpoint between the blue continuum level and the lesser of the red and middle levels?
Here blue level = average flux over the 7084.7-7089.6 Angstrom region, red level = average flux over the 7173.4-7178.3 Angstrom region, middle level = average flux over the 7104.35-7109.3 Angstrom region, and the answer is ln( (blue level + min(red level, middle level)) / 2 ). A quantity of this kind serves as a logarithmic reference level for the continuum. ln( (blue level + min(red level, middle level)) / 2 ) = 4.01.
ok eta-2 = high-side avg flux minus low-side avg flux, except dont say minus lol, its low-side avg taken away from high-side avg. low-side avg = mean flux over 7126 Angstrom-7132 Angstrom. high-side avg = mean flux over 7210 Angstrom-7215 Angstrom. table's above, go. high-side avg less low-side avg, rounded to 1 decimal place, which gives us -1.4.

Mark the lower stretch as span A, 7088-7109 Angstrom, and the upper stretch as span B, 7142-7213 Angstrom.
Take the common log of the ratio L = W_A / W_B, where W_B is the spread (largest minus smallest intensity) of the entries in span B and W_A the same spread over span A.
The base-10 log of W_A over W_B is -0.58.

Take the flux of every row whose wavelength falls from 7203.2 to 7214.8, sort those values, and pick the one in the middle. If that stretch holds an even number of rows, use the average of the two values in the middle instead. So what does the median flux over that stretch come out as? 53.9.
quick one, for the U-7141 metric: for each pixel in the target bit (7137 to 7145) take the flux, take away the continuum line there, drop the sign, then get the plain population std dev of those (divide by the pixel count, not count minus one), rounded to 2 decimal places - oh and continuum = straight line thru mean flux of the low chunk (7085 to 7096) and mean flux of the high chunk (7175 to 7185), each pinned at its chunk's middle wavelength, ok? 0.24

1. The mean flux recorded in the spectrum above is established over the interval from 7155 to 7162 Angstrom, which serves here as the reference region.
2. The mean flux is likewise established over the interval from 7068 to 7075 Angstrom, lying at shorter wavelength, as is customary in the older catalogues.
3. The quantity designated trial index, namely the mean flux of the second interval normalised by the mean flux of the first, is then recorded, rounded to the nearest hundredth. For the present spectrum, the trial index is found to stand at 1.02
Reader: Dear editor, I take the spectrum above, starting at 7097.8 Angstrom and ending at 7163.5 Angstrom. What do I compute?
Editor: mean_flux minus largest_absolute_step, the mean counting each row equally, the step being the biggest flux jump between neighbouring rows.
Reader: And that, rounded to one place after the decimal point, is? 52.0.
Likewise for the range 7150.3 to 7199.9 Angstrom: 51.5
